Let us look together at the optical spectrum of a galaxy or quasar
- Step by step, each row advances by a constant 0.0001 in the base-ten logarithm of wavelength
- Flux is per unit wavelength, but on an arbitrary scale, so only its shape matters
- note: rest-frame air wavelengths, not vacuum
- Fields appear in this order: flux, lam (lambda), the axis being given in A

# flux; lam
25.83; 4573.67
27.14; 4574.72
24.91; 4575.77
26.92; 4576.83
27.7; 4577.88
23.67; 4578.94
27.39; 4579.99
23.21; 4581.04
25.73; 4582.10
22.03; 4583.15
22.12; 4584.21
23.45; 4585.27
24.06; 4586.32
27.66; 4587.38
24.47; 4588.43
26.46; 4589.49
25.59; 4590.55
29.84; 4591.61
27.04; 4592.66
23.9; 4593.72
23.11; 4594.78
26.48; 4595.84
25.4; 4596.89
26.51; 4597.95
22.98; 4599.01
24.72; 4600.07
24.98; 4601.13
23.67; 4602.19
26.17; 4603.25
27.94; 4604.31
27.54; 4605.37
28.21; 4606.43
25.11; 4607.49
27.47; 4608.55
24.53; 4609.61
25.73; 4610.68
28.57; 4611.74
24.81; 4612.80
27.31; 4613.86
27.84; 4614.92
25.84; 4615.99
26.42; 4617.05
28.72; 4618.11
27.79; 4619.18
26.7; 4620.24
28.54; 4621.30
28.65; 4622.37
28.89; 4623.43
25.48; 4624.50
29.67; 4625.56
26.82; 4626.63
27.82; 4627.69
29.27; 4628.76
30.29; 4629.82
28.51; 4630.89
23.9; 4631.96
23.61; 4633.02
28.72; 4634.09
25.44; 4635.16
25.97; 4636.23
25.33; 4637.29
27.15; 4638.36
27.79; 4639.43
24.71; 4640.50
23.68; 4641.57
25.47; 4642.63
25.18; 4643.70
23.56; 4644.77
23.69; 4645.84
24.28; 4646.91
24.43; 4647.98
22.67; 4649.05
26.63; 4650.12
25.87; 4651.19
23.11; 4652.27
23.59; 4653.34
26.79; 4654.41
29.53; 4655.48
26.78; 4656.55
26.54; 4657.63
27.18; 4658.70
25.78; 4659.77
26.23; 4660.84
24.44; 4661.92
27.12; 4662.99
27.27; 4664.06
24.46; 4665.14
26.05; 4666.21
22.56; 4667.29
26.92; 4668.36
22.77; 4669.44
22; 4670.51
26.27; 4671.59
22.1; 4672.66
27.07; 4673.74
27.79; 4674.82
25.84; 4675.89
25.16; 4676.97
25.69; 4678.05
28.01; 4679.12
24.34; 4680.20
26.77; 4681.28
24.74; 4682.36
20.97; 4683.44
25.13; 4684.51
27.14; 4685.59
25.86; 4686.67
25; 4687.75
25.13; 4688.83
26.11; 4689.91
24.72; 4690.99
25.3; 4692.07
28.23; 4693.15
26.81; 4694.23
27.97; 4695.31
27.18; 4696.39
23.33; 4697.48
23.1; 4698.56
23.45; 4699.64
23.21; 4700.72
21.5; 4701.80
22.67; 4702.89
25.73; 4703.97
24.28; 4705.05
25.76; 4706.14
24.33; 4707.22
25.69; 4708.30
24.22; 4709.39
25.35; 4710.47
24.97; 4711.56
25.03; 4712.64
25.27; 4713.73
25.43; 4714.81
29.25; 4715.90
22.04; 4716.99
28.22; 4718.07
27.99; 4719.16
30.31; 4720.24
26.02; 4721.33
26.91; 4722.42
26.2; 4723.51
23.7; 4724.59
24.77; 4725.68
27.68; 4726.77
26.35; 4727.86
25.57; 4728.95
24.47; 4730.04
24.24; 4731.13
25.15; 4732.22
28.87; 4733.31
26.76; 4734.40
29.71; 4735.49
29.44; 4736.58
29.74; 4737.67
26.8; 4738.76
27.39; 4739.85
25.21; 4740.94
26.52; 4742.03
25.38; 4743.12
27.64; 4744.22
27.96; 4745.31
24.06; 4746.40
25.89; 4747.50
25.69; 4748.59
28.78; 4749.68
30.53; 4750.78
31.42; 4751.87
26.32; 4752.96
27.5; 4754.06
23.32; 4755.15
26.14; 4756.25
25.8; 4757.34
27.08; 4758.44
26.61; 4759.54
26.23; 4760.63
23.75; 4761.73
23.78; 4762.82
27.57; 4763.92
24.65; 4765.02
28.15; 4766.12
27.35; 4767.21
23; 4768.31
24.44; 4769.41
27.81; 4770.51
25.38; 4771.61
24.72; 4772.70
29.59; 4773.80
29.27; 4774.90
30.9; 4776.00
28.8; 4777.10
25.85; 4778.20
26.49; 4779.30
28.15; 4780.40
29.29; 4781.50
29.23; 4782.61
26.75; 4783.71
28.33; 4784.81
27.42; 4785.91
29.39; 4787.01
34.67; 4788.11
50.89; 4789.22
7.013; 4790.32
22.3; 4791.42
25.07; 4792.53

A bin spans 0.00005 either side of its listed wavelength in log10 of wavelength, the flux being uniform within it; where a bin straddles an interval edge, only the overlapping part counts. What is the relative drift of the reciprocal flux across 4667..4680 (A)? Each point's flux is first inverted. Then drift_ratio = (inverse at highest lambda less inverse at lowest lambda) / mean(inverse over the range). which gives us -0.22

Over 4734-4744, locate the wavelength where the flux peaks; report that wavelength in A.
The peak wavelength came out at 4737.67 A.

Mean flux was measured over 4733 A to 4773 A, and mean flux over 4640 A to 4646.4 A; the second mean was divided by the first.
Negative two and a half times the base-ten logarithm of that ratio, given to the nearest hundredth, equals 0.10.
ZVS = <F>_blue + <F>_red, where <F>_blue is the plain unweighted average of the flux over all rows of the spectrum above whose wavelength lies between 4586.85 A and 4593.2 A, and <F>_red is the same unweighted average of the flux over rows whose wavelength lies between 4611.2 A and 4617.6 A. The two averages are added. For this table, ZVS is 54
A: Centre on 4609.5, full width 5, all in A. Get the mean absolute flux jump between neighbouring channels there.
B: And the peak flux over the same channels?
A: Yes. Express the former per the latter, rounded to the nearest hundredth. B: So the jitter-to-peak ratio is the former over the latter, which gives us 0.08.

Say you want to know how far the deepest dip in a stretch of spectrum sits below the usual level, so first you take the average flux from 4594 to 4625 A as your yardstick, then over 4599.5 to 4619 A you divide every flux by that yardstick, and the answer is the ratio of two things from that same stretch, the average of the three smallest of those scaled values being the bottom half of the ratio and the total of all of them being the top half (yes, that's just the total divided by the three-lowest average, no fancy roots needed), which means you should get 19.6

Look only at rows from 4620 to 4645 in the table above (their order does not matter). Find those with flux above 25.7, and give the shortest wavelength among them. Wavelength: 4620.24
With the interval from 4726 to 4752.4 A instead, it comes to 4726.77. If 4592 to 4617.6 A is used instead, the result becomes 4592.66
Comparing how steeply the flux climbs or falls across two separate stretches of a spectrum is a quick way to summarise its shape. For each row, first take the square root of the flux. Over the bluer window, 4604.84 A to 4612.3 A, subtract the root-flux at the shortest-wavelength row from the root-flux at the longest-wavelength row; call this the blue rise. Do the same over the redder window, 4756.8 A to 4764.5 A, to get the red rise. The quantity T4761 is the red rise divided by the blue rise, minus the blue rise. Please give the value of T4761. 1.7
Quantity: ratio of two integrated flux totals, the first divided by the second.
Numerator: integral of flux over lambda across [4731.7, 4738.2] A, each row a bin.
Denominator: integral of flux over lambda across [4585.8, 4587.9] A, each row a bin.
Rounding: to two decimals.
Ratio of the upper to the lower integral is 3.39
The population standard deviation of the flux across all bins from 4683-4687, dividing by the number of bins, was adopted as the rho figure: 2.3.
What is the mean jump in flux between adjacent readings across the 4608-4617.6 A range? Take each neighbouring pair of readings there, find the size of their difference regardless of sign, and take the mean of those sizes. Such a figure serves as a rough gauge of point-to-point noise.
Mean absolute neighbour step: 2.04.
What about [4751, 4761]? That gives 1.97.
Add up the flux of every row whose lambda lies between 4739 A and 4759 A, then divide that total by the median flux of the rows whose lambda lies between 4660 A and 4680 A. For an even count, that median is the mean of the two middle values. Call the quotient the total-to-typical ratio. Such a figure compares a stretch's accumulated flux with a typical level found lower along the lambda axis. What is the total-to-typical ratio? 18.6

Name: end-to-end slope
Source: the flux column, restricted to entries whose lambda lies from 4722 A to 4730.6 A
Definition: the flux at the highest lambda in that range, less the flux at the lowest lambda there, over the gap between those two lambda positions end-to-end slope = -0.32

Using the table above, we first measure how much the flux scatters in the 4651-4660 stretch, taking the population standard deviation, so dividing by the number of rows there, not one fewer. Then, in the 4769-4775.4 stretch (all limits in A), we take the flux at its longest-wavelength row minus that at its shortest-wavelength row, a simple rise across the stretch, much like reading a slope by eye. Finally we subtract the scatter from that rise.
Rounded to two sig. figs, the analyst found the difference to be 3.0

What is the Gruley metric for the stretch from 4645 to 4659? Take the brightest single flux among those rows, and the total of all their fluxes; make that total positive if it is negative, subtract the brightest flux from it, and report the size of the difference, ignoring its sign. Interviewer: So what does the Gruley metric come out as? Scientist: 302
